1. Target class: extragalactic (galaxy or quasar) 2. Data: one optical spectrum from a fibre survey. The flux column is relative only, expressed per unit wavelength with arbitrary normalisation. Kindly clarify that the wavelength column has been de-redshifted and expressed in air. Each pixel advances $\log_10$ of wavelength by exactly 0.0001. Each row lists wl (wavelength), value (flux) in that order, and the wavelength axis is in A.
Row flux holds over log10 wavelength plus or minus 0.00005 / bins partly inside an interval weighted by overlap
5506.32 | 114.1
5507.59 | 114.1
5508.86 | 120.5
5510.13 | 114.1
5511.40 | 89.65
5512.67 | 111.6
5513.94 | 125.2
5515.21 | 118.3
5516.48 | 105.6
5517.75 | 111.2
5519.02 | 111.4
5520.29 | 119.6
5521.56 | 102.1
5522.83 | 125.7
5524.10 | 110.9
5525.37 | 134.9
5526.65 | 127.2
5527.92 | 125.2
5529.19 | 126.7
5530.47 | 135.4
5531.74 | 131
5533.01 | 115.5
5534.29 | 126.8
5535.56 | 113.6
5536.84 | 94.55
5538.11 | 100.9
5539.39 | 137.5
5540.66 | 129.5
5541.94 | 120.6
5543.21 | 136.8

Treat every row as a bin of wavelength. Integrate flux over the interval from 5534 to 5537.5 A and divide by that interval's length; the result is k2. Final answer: 110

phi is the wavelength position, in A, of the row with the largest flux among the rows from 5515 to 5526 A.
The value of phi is 5525.37 A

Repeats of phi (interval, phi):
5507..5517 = 5513.94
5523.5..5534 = 5530.47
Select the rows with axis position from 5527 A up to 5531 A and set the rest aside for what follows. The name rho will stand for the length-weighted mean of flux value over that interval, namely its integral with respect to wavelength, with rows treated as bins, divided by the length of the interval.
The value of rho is 129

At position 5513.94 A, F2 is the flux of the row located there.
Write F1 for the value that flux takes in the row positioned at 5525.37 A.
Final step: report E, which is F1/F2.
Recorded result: 1.08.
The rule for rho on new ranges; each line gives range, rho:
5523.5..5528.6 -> 125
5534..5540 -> 114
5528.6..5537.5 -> 120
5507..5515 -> 113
